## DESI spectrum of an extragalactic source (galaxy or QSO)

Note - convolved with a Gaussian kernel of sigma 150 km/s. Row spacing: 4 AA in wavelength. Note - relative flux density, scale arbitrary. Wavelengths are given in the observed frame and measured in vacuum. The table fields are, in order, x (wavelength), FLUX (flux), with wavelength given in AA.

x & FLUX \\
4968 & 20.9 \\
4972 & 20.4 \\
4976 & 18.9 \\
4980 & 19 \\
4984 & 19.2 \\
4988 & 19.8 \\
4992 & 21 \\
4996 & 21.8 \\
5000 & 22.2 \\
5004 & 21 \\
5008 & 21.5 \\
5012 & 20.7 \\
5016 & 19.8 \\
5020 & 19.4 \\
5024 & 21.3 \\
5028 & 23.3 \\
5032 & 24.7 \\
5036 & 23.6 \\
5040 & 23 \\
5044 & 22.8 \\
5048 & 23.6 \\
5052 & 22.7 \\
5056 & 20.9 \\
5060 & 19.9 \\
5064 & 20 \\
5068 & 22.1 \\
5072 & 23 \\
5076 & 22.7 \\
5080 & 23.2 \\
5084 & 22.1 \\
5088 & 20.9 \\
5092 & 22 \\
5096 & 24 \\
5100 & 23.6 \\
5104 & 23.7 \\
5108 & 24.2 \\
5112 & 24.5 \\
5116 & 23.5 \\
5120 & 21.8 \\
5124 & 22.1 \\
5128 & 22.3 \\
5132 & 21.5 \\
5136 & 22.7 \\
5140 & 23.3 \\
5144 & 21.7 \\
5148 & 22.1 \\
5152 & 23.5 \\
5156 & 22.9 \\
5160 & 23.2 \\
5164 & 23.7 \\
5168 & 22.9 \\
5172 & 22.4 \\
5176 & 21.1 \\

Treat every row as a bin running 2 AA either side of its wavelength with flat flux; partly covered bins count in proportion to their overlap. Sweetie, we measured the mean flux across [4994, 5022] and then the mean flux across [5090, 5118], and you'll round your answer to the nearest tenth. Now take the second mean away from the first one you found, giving -2.7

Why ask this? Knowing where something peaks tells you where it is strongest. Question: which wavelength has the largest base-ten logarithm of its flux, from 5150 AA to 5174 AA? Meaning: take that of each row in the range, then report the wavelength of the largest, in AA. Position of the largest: 5164 AA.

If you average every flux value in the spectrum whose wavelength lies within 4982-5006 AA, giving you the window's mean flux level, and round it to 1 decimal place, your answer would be 20.8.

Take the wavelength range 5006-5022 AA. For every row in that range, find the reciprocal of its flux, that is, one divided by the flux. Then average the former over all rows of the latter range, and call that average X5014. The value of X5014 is 0.0492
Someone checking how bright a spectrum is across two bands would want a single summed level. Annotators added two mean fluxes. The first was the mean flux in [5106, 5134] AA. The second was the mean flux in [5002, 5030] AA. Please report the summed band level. 43.8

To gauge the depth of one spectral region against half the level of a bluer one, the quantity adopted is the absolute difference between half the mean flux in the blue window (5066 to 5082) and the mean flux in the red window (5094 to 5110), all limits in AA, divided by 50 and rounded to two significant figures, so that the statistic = 0.25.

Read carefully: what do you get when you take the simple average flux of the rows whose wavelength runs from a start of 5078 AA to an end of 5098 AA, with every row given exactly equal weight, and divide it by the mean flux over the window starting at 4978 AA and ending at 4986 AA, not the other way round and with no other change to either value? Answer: 1.17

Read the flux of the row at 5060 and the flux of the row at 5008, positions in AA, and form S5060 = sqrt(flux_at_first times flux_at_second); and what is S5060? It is 20.7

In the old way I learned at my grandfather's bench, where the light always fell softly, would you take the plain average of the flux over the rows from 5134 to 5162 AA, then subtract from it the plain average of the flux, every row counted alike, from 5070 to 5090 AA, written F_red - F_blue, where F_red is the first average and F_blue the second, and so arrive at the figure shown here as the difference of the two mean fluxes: 0.4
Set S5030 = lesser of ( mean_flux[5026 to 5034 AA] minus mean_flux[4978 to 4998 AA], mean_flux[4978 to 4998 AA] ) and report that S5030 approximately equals 3.8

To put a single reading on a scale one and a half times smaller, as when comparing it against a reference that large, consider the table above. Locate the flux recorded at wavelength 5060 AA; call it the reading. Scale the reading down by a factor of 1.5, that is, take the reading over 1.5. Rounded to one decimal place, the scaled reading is 13.3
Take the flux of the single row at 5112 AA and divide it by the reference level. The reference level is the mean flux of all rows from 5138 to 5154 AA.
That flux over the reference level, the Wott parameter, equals 1.08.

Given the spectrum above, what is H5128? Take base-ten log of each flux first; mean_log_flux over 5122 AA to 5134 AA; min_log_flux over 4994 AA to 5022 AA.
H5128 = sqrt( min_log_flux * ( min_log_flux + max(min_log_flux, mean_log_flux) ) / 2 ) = 1.30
